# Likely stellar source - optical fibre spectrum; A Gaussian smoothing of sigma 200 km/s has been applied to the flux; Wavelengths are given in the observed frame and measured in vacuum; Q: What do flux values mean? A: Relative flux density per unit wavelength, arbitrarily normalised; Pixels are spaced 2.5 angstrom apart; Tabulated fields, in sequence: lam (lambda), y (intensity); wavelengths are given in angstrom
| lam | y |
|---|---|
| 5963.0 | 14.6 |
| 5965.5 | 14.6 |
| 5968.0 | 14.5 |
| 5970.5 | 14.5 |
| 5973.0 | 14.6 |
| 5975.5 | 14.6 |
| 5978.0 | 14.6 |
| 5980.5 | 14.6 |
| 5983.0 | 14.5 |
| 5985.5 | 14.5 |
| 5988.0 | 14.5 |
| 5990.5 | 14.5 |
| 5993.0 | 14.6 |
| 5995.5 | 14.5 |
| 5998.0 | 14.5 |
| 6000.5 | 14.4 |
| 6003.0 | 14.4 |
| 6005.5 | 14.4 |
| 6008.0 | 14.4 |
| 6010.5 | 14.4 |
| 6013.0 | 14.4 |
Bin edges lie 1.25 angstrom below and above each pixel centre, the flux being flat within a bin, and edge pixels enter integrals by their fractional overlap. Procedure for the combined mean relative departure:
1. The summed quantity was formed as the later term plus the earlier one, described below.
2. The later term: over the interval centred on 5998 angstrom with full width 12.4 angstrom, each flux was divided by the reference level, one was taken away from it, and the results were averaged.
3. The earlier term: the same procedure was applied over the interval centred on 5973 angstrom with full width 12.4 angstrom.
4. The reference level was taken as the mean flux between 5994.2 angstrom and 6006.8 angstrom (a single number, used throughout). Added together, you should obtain 0.011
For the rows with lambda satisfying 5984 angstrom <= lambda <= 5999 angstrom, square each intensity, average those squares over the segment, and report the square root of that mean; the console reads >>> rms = 14.5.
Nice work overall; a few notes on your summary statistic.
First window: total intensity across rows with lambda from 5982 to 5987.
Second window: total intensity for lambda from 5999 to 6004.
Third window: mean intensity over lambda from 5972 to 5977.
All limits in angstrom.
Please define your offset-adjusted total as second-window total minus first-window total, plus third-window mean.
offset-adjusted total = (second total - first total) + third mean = 14.4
